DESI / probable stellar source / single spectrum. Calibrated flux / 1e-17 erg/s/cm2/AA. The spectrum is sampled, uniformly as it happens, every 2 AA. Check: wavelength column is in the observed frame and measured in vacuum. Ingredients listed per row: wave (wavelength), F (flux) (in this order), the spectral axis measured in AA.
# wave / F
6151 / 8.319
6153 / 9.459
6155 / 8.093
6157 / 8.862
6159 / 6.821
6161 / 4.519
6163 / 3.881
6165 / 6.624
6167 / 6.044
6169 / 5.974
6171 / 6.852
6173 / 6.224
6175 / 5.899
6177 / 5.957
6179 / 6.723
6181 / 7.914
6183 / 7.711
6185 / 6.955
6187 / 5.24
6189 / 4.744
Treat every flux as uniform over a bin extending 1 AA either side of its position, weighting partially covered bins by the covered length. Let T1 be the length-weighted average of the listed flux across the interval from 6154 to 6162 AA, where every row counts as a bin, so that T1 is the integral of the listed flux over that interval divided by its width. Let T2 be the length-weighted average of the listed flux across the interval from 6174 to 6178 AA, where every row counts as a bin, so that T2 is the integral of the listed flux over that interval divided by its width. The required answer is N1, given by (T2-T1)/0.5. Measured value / -2.3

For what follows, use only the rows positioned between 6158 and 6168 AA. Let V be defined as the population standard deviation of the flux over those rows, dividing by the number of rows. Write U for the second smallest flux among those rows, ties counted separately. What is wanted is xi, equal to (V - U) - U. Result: -7.9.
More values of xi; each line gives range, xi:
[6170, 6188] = -11.0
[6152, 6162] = -11.9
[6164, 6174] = -11.7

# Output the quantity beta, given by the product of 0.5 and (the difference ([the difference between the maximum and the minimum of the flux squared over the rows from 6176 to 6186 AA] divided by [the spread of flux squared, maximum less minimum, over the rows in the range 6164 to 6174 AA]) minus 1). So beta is 0.7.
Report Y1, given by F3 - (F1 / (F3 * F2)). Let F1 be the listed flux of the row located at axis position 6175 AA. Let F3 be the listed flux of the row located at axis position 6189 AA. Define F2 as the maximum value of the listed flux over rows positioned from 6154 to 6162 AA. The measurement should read 4.6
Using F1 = 5.899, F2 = 8.862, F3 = 4.744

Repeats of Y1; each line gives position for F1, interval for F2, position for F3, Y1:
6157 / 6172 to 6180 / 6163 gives 3.5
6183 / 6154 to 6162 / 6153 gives 9.4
